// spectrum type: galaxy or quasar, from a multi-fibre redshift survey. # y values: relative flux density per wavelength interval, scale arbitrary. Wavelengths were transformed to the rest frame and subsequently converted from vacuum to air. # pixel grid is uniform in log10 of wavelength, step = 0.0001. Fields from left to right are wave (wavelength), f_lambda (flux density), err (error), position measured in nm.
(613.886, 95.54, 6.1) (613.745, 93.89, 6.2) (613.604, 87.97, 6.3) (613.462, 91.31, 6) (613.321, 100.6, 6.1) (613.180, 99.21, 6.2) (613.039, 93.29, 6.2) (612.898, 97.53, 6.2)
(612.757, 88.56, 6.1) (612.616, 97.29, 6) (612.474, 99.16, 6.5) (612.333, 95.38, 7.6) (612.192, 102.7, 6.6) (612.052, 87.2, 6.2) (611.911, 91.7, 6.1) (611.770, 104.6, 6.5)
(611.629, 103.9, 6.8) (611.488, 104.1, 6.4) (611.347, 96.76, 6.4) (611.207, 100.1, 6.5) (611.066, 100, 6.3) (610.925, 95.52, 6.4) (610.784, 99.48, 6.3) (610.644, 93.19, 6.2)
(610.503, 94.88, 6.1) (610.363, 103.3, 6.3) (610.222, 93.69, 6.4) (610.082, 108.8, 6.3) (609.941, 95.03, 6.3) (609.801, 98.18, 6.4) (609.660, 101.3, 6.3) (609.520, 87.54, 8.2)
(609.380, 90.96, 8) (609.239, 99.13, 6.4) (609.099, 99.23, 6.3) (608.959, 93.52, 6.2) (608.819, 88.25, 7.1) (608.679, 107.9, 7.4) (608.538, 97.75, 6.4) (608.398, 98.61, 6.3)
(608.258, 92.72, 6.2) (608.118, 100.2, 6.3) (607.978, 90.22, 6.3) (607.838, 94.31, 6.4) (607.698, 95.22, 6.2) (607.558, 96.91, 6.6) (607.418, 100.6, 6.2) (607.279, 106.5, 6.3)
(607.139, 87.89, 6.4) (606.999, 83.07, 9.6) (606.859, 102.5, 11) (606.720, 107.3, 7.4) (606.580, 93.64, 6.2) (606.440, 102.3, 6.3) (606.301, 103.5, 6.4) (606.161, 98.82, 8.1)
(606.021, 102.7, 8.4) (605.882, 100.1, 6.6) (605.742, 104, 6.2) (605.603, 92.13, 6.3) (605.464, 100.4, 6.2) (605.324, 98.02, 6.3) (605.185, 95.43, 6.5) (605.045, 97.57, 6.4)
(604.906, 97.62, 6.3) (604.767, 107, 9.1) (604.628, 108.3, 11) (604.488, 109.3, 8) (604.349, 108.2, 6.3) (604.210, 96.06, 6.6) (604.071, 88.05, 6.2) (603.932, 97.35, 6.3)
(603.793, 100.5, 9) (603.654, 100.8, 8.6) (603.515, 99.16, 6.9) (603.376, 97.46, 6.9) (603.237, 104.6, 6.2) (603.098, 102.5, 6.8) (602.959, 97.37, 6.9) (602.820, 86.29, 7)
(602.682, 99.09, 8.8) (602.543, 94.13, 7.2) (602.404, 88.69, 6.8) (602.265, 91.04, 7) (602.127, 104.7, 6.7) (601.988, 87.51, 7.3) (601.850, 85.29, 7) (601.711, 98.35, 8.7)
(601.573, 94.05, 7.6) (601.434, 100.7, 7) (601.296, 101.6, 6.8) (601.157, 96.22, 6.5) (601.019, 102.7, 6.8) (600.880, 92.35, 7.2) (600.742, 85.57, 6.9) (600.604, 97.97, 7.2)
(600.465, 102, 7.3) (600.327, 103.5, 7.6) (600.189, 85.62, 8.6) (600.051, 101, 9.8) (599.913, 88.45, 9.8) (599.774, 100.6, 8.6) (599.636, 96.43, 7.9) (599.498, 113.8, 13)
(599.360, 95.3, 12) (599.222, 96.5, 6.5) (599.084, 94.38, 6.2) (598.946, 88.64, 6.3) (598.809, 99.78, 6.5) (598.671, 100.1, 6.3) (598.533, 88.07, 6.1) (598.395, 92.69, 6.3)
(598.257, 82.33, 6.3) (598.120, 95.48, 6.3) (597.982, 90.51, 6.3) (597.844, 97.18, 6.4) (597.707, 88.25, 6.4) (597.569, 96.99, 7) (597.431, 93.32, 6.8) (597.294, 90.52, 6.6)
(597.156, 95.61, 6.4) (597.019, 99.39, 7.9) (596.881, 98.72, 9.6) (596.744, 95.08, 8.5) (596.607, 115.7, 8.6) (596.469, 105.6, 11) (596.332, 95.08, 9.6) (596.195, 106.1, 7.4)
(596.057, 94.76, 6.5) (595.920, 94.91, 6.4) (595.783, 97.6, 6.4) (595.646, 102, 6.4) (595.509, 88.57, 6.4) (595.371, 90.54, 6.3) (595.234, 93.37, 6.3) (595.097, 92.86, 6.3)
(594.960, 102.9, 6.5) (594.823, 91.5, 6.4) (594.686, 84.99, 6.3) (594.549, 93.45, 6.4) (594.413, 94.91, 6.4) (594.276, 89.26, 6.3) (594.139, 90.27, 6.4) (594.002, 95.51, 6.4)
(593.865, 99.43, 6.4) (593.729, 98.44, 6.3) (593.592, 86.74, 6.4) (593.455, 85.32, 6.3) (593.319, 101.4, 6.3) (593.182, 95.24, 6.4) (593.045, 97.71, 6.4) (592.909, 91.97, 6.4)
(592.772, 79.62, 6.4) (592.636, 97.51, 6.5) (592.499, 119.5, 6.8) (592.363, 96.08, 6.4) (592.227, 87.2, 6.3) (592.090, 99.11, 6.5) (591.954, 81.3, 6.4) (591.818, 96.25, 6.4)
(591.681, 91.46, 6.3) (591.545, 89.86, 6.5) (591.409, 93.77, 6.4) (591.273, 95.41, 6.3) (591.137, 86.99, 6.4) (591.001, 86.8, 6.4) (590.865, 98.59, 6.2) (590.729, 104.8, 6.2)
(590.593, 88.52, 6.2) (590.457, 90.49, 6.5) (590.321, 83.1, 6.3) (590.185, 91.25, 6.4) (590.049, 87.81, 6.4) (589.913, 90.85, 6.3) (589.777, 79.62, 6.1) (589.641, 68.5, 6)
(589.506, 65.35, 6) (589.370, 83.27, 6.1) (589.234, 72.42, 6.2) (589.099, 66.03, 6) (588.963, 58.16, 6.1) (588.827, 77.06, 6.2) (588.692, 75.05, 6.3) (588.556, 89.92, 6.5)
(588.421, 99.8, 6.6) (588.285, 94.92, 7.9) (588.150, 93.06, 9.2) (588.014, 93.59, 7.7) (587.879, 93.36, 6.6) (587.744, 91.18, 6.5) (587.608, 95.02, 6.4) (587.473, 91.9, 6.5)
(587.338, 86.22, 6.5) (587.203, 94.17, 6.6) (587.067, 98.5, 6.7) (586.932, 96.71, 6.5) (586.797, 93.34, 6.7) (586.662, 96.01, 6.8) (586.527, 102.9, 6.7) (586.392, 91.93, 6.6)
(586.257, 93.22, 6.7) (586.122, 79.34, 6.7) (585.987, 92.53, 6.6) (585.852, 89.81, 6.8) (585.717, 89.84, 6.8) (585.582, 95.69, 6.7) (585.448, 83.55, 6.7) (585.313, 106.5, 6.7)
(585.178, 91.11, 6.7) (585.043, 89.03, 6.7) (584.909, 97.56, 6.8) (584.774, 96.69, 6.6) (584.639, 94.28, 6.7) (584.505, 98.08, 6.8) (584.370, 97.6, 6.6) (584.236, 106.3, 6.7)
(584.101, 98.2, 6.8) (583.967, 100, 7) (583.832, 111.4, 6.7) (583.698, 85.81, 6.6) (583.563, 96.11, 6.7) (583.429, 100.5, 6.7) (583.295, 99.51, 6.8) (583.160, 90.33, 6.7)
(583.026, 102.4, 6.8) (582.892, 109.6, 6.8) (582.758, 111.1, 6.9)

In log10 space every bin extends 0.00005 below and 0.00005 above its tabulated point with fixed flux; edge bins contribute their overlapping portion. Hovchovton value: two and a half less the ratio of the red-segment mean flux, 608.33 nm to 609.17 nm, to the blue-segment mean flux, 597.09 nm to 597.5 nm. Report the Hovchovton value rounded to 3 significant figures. 1.45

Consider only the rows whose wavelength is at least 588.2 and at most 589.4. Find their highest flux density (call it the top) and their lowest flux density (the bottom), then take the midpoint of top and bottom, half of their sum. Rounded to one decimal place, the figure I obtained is 79.0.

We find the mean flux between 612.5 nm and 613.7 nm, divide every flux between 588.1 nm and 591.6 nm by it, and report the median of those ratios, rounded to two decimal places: 0.93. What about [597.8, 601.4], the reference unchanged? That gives 1.02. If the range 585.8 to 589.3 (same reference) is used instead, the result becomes 0.98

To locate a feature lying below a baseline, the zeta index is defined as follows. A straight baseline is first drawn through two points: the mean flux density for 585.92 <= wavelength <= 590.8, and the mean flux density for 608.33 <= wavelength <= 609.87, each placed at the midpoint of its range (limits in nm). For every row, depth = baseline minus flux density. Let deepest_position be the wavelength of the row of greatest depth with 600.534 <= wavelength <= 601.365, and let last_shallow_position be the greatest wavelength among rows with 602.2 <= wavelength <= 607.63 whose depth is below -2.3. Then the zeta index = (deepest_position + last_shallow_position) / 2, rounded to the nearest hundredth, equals 604.08 nm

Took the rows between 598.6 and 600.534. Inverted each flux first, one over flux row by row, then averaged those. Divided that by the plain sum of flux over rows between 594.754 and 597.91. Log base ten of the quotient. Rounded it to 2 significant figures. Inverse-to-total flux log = -5.3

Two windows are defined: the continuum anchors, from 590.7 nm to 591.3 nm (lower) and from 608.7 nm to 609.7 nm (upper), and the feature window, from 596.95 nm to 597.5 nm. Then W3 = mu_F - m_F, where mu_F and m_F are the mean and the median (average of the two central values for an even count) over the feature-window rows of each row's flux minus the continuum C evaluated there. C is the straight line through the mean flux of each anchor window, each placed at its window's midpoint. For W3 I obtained 0.2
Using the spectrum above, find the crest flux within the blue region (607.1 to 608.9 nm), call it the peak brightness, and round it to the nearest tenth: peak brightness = 107.9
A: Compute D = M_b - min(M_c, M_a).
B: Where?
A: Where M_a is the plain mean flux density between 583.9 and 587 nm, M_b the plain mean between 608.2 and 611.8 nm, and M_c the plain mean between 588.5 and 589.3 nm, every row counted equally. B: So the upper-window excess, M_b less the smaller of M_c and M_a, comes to 25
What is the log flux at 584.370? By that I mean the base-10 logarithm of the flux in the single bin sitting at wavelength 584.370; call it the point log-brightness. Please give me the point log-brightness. 1.99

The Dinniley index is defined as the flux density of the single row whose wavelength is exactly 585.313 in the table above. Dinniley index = 106.5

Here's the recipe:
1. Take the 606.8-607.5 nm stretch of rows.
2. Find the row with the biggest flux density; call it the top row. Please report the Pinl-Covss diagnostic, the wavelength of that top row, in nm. 607.279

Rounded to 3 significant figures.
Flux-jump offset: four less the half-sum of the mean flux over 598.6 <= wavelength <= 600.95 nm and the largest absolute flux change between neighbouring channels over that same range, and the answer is -53.5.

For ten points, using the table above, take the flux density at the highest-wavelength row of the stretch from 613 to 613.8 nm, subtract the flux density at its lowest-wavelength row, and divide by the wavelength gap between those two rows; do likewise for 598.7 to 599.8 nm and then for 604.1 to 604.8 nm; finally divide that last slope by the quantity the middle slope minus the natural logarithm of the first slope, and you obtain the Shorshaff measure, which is 19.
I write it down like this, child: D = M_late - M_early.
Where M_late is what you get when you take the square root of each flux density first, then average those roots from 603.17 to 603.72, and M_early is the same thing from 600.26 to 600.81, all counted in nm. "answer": 0.17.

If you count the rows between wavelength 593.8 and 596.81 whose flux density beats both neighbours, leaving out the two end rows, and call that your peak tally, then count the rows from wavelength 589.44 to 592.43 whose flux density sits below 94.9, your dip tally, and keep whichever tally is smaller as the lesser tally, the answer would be 6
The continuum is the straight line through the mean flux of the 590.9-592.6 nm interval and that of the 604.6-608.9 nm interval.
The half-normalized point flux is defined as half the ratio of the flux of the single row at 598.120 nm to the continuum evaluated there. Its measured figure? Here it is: 0.499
